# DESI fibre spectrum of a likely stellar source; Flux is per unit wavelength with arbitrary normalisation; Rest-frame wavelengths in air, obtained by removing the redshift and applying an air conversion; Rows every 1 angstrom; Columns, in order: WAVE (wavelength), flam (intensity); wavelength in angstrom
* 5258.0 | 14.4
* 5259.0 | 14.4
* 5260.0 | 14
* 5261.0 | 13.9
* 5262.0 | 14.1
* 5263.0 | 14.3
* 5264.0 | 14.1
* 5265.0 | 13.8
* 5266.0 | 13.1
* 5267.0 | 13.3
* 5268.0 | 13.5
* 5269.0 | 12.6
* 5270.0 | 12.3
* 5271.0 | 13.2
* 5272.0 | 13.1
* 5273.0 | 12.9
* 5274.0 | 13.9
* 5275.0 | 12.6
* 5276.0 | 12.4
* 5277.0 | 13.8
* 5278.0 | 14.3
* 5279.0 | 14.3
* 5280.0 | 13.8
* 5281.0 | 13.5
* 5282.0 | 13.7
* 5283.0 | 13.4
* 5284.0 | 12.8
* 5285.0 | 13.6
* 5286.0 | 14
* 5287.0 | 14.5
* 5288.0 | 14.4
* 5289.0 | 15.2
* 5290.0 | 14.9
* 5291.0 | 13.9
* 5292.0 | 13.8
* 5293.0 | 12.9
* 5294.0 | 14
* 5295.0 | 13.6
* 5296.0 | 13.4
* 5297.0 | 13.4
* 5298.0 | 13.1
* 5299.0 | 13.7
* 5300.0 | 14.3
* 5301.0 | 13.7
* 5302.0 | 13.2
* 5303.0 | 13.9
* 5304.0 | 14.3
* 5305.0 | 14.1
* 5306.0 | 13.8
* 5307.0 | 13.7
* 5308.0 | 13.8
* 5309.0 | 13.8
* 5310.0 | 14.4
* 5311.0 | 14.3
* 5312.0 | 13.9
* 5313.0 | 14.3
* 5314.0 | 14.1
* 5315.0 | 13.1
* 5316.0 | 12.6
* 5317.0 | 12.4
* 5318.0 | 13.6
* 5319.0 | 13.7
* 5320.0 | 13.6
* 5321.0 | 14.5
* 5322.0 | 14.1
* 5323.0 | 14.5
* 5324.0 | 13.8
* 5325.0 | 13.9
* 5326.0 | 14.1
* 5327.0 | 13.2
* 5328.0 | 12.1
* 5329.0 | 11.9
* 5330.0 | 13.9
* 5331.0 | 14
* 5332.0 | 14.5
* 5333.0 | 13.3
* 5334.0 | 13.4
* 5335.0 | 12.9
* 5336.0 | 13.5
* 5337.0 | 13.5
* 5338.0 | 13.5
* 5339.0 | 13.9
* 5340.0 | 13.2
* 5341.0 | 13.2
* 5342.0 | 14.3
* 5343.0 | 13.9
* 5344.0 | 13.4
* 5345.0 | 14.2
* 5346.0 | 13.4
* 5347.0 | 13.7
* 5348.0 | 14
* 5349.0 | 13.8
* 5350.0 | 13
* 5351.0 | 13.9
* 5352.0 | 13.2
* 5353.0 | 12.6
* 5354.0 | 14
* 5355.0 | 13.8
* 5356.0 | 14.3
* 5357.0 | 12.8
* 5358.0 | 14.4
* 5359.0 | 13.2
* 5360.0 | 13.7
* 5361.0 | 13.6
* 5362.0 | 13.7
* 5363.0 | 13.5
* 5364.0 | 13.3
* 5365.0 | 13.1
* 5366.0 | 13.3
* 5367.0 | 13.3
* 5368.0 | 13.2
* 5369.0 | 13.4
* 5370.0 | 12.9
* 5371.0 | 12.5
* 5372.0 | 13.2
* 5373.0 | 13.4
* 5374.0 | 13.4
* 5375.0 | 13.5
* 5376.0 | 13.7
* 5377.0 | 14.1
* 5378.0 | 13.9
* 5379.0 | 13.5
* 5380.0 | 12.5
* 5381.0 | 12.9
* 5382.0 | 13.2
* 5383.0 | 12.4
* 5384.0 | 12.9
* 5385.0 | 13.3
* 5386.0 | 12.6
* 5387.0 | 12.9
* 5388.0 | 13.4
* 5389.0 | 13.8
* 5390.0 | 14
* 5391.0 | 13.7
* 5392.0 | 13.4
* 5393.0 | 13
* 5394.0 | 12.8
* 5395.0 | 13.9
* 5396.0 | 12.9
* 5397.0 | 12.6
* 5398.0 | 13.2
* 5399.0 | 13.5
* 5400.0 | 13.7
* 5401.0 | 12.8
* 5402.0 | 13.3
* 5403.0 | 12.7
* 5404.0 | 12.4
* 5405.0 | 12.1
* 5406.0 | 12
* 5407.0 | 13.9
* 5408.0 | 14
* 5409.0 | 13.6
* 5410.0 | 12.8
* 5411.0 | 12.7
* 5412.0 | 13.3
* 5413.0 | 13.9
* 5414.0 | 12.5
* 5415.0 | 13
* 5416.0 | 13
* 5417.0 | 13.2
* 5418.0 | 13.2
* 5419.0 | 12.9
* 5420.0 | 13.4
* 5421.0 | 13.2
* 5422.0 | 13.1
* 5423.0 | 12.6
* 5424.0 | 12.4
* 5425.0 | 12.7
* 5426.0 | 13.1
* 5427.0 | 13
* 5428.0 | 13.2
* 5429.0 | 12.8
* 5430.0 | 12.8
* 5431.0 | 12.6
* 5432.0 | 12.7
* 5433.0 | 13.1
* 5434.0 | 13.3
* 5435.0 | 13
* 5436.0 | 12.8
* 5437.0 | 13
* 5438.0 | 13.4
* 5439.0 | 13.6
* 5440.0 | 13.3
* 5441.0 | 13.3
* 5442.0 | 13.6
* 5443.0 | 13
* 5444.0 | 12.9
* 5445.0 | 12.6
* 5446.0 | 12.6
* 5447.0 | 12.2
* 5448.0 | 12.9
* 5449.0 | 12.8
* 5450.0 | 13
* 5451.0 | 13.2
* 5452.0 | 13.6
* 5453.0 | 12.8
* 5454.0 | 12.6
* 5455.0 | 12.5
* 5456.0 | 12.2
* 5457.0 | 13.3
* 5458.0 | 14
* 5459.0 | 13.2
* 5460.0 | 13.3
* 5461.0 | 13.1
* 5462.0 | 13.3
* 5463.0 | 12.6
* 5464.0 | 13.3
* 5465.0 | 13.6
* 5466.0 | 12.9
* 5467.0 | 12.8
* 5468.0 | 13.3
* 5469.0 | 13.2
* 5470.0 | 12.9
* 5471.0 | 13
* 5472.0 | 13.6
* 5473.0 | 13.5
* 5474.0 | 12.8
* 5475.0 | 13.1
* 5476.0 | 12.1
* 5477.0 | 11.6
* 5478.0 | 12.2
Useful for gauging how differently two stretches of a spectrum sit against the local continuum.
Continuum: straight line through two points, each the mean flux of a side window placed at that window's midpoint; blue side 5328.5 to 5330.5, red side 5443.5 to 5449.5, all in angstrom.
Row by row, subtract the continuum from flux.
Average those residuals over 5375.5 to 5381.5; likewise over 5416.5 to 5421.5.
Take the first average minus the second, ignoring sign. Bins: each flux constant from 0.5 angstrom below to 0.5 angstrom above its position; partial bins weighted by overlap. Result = 0.17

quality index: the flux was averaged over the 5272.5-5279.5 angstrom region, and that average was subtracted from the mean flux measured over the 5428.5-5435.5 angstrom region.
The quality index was -0.56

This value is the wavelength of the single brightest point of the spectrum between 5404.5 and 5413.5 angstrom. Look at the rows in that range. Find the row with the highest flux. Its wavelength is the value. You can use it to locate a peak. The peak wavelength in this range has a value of 5408.0 angstrom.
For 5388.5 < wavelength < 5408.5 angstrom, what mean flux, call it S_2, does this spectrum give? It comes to 13.2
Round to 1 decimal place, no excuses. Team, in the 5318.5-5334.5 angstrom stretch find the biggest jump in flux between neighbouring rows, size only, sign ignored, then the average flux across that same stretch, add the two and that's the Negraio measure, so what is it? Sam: 15.7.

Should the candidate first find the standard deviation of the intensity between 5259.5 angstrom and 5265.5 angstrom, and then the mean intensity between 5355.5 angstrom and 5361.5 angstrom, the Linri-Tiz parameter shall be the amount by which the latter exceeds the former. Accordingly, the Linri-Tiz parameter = 13.5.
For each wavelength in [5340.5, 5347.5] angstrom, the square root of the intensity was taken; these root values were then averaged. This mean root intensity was 3.70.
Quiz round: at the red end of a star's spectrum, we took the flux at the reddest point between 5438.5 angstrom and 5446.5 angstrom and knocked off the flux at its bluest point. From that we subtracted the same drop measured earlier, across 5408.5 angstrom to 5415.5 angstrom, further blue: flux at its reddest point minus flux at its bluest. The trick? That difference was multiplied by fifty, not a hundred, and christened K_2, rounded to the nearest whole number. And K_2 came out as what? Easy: -20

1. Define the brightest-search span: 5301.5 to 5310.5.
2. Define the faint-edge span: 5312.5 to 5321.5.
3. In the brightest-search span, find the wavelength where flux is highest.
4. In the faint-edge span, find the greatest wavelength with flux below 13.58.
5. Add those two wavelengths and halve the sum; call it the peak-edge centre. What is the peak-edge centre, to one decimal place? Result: 5313.5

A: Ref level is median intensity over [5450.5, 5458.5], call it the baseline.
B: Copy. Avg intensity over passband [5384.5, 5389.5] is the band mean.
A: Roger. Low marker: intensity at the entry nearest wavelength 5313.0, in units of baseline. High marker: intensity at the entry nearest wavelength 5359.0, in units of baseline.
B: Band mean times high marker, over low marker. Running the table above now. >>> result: 12.2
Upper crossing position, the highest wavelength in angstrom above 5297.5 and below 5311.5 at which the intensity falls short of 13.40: 5302.0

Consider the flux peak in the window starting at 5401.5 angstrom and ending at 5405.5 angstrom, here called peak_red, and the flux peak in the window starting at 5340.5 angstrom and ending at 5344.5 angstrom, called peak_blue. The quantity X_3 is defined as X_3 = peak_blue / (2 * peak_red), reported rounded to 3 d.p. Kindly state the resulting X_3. 0.538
